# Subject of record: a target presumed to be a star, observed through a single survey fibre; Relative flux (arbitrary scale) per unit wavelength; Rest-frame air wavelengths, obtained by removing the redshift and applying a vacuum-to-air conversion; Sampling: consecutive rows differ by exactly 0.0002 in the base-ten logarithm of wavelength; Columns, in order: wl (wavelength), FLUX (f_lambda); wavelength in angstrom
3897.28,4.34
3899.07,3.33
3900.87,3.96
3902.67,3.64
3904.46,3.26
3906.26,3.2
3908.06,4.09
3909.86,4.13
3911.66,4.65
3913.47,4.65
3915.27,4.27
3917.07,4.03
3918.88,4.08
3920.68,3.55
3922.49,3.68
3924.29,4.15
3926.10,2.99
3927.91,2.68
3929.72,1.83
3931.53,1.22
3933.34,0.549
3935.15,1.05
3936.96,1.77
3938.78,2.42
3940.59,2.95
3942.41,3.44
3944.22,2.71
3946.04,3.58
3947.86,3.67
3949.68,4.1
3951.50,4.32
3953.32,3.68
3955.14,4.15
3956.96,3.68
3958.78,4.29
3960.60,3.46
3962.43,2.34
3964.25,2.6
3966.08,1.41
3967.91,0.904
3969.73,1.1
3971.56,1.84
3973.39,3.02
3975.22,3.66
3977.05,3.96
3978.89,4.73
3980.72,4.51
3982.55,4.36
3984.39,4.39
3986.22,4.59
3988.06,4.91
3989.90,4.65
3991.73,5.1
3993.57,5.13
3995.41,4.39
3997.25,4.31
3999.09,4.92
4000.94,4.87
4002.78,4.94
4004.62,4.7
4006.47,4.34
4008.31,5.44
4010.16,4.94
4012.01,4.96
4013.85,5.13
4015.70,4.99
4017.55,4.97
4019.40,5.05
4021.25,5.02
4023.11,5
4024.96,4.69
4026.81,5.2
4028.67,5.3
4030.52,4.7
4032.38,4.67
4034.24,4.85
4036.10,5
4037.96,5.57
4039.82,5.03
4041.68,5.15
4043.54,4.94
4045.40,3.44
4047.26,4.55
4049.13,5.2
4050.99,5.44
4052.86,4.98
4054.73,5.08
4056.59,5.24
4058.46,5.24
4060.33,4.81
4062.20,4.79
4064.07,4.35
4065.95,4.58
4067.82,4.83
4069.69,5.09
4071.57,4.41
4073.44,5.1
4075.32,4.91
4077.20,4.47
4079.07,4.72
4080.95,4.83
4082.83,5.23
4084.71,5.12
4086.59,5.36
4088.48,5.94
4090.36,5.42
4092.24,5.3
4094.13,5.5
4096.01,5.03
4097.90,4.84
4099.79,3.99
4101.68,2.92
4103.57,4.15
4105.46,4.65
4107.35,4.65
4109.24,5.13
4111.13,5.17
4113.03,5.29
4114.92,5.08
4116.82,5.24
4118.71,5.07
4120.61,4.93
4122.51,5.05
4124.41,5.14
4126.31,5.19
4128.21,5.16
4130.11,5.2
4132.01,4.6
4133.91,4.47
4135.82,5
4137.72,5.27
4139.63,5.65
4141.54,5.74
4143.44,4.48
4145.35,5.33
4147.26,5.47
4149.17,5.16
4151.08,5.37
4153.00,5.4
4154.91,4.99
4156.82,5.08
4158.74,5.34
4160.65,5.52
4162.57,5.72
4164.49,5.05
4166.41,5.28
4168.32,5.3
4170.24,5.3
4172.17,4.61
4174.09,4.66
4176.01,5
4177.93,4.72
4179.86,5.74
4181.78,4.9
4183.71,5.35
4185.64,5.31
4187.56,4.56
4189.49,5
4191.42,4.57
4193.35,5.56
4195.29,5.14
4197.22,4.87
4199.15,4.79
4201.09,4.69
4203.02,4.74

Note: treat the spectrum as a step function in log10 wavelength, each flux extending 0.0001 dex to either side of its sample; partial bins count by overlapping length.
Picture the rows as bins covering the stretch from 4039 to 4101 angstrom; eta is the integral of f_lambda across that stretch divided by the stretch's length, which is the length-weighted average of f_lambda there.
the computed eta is 4.93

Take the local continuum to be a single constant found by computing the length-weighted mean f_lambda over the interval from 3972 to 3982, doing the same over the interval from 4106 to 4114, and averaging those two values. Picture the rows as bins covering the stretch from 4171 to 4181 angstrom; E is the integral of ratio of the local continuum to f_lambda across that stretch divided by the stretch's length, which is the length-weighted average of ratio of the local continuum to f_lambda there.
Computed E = 0.91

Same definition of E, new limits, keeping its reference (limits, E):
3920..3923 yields 1.24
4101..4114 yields 1.00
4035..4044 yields 0.87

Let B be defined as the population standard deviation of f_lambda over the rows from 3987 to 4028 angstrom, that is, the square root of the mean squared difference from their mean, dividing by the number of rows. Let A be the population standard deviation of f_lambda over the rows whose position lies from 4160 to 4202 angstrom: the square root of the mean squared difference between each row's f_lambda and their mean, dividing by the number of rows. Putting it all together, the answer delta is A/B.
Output 1.32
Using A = 0.36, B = 0.27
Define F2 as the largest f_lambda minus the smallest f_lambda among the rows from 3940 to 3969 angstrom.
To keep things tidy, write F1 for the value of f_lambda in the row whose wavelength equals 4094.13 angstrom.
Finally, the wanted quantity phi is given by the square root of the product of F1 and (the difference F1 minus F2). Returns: 3.4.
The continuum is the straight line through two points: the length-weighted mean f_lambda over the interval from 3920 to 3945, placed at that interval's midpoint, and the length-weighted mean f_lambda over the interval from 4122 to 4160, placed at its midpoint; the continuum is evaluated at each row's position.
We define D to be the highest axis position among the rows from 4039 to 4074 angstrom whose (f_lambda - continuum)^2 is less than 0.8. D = 4073.44 angstrom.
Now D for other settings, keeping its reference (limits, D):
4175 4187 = 4185.64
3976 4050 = 4047.26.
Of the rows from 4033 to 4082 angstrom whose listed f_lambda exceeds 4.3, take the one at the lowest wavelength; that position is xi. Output 4034.24 angstrom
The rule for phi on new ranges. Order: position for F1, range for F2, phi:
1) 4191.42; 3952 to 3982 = 1.8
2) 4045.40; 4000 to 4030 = 2.8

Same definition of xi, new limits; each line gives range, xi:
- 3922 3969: 3951.50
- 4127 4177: 4128.21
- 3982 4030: 3982.55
